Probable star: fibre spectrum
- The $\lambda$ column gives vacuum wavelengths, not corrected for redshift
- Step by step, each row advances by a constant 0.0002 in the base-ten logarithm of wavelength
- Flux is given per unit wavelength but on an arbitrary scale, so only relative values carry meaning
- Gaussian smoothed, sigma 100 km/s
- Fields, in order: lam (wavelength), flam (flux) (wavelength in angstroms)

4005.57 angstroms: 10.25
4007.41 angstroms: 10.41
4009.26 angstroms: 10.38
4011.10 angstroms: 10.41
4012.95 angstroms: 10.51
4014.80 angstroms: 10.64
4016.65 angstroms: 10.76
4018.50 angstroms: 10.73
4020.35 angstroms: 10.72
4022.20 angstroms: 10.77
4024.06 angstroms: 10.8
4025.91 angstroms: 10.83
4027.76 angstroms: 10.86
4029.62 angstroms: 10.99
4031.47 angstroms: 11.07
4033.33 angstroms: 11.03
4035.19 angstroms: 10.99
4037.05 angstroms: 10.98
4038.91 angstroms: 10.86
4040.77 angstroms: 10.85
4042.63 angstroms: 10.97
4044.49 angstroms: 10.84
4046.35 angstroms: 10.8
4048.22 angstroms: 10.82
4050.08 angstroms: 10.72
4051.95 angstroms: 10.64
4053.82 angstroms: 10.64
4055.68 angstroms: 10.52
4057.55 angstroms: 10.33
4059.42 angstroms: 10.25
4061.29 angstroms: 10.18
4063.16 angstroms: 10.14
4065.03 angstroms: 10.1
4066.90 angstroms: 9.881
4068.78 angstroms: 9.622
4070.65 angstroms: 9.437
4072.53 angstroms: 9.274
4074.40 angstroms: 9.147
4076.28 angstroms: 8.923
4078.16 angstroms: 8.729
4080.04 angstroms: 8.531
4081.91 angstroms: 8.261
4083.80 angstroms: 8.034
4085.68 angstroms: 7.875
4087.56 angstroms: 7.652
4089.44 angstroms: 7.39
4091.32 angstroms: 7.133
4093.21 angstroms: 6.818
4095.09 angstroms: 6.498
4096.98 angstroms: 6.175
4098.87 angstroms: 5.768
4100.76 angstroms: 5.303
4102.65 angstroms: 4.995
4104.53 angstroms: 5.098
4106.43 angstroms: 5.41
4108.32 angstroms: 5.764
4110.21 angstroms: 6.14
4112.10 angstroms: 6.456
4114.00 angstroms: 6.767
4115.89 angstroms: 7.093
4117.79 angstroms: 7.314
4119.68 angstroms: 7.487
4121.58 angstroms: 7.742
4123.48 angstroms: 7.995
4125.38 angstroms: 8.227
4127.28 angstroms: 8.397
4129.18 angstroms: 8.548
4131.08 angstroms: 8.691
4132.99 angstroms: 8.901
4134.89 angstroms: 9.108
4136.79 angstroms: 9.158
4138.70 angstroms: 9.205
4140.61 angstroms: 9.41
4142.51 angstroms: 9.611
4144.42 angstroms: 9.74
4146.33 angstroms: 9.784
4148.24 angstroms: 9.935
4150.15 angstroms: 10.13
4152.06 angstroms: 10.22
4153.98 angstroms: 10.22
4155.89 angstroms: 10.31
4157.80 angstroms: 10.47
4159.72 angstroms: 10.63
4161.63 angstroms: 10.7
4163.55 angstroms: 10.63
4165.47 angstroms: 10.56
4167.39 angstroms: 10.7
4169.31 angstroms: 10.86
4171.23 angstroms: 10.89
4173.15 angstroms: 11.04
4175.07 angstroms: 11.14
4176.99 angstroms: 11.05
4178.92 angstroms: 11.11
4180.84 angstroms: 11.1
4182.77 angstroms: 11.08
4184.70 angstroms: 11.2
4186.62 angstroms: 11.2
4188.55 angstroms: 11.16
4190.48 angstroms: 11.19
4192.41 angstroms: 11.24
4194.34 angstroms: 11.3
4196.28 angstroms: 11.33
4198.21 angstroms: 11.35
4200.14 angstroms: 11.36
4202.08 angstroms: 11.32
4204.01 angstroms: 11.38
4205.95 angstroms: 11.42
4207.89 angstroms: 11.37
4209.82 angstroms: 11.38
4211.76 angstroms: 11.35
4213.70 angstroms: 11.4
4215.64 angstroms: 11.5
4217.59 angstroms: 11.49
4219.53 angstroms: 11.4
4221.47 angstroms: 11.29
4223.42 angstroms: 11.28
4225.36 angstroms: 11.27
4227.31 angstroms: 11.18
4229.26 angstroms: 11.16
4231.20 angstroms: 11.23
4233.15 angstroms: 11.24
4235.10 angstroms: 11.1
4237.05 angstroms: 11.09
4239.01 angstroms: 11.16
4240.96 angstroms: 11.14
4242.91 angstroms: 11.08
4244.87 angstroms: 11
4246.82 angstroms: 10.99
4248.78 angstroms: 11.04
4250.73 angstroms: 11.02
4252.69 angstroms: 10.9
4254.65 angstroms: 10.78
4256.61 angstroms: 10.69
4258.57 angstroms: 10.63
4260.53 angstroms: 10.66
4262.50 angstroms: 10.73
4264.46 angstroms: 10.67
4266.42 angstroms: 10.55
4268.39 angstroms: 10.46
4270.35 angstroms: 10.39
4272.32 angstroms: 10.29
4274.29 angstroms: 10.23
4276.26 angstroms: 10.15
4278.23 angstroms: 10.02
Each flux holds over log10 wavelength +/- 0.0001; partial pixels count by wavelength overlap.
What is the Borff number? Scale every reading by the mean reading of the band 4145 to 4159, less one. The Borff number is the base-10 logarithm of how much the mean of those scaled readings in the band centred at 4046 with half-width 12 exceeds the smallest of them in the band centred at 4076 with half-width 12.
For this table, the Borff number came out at -0.51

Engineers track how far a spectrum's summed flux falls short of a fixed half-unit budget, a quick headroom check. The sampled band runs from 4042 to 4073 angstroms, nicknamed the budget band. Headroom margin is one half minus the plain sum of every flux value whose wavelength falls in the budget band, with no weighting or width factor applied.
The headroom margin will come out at -175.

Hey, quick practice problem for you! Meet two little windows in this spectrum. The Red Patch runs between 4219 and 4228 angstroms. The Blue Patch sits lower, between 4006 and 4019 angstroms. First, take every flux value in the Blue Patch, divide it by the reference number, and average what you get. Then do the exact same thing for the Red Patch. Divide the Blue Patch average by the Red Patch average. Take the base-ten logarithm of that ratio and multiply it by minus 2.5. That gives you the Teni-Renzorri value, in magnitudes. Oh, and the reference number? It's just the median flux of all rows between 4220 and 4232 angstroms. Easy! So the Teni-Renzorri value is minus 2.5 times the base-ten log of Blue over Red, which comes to 0.07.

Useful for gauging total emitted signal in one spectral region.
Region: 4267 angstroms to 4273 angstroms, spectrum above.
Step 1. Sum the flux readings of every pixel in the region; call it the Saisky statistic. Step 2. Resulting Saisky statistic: 31.1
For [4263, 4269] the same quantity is 31.7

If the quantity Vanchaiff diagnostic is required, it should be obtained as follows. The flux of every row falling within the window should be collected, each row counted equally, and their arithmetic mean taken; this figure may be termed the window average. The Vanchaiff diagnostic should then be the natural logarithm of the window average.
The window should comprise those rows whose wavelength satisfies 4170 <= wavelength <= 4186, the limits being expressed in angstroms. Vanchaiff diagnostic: 2.405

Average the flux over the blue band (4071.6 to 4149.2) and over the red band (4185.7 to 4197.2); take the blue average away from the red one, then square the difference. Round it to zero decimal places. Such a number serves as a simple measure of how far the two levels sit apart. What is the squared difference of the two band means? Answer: 12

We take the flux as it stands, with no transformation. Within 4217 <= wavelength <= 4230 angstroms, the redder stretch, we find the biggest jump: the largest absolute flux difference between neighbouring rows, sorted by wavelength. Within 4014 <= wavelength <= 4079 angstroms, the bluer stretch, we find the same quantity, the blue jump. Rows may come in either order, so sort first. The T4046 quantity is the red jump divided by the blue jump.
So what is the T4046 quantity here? 0.42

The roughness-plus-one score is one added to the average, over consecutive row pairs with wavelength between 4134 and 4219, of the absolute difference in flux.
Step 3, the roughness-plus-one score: 1.08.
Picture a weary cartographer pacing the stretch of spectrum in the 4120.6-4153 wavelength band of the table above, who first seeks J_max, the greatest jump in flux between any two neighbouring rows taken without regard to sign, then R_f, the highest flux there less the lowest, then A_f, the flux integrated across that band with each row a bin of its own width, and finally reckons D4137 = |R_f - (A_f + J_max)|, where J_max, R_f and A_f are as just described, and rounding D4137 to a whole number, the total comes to 293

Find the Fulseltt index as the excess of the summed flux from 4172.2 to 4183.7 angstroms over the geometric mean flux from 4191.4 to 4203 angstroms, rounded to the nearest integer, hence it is 55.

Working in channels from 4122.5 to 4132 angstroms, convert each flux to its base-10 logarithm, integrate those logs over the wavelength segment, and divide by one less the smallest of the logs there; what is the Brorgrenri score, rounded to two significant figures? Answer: 90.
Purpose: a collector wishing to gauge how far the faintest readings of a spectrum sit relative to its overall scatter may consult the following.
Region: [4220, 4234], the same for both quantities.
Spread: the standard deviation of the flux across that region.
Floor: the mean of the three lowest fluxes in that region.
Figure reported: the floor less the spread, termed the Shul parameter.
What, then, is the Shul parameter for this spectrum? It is 11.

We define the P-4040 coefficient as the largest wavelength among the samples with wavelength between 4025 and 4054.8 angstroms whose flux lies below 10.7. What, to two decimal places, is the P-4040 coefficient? 4053.82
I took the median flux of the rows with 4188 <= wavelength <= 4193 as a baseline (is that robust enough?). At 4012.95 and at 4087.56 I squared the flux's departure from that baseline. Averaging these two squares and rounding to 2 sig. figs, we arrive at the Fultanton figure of 6.5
